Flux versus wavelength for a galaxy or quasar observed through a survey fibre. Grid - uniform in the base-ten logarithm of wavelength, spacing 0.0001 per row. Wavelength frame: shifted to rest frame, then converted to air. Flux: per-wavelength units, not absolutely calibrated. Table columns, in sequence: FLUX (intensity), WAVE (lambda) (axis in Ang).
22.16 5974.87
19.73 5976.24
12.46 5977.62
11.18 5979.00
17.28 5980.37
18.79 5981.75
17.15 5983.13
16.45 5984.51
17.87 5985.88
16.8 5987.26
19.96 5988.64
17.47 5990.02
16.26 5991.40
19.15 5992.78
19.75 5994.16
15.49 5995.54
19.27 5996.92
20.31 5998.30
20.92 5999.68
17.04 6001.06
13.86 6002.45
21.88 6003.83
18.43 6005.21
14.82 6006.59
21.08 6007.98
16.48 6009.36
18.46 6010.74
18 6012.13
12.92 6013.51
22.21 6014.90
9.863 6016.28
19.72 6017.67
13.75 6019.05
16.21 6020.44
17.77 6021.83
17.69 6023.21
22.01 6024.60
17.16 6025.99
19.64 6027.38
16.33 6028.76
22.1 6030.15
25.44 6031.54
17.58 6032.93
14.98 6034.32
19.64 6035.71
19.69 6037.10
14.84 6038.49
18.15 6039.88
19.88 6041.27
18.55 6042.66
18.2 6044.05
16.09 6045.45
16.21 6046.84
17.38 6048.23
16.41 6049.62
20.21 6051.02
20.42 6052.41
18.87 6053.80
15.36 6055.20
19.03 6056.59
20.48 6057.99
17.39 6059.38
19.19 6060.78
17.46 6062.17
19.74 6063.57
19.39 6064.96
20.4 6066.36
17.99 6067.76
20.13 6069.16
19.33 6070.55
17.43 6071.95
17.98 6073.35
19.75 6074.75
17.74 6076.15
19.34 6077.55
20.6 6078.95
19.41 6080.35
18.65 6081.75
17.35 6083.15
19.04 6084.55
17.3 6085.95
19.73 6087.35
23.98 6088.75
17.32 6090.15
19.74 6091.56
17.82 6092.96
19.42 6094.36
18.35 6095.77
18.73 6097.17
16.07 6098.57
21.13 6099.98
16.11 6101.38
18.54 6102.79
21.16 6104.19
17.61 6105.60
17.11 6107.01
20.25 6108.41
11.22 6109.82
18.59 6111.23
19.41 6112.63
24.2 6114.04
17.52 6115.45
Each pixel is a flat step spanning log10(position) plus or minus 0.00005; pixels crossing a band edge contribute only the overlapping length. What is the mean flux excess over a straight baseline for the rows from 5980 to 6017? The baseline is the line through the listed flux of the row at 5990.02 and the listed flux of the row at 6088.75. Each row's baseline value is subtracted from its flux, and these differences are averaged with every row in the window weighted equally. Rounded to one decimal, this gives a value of -0.3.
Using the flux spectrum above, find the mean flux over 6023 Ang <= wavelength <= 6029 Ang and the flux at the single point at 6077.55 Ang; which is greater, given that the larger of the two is 19.3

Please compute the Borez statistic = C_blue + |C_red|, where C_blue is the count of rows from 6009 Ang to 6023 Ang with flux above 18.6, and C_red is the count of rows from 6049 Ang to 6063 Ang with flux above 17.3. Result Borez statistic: 10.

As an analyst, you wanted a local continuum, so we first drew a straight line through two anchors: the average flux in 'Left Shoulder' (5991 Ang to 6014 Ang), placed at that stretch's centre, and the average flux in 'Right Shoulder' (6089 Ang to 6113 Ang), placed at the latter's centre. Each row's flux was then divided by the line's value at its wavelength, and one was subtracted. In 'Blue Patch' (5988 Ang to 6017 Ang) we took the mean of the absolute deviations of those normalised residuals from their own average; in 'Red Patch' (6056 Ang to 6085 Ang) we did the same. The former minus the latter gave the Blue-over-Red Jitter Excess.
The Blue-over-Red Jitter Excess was 0.087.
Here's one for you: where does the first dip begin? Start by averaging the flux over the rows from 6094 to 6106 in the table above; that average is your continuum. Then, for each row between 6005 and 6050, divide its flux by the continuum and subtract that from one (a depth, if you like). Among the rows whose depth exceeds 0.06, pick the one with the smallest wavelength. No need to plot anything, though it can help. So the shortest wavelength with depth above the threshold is 6006.59 Ang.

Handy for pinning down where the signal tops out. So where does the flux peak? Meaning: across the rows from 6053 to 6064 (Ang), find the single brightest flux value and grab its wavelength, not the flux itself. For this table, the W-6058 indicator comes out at 6057.99 Ang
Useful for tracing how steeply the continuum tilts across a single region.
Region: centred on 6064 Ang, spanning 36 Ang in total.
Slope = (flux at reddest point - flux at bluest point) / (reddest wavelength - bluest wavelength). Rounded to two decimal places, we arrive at 0.07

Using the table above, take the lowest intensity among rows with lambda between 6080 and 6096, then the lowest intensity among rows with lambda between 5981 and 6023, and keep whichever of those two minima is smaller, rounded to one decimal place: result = 9.9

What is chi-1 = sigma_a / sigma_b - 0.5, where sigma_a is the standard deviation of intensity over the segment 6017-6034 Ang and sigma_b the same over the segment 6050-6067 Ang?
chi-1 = 1.55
